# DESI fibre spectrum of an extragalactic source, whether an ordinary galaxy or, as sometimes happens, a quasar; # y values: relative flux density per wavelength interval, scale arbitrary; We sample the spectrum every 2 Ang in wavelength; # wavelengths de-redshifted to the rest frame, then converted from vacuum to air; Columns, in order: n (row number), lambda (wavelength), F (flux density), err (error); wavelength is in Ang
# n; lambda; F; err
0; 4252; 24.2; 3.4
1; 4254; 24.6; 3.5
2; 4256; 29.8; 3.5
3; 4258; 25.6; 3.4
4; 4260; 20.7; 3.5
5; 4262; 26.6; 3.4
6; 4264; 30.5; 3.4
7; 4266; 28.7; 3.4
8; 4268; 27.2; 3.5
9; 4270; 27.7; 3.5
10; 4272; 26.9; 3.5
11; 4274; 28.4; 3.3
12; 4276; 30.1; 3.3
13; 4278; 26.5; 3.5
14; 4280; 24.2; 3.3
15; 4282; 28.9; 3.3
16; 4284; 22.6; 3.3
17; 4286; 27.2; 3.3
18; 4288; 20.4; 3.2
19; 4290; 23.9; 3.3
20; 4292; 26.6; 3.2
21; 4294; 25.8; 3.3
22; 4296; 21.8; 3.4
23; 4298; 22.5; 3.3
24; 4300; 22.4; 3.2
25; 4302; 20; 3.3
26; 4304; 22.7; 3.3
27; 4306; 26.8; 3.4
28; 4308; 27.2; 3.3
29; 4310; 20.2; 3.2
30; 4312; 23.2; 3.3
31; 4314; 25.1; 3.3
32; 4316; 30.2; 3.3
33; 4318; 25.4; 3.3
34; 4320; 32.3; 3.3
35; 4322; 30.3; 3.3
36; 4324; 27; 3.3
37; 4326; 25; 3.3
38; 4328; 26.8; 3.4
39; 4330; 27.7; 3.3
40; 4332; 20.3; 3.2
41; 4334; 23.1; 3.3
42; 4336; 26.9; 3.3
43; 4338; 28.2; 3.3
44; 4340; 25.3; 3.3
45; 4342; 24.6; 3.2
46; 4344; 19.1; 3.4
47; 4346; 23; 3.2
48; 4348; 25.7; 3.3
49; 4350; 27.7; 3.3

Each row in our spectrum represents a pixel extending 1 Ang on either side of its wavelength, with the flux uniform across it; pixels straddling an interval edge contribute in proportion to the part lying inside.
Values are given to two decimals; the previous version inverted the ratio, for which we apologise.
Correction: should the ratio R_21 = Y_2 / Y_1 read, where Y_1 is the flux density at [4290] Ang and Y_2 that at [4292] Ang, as 1.11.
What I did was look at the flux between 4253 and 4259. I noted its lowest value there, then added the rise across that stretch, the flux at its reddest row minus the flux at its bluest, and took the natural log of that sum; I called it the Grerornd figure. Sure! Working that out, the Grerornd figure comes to 3.24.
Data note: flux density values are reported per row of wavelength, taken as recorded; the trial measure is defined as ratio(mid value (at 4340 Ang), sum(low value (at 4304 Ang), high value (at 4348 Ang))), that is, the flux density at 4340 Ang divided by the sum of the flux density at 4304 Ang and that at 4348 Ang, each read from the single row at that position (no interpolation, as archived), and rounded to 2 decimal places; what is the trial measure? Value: 0.52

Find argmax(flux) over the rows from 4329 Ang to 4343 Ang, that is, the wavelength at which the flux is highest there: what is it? 4338 Ang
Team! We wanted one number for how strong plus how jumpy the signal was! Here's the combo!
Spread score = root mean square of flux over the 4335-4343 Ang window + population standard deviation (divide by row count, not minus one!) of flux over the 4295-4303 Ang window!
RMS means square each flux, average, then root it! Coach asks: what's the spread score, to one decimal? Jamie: 27.3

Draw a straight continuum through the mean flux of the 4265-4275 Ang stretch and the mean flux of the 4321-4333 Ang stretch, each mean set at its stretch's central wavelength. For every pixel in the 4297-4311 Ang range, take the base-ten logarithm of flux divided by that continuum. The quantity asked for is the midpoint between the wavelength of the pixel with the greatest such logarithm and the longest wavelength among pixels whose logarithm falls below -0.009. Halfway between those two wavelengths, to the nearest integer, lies 4309 Ang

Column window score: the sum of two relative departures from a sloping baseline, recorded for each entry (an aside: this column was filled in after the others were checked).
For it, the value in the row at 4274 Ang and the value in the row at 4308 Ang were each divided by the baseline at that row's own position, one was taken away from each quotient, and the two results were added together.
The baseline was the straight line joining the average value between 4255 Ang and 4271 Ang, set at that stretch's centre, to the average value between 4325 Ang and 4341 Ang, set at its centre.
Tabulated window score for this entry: 0.10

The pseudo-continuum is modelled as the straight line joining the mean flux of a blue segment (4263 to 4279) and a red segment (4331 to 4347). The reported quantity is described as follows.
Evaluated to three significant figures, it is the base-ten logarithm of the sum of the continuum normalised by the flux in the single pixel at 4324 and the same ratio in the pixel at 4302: 0.348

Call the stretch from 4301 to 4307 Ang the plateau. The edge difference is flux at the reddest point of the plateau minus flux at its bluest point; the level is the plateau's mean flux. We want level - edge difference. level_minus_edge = 16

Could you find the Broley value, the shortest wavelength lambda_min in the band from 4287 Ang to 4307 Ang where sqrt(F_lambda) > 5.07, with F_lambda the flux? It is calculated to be 4292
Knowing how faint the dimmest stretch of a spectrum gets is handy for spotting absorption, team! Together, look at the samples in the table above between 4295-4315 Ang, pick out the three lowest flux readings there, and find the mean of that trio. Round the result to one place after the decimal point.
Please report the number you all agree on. 20.7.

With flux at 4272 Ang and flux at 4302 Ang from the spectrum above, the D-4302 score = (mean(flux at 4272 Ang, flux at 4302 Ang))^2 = 550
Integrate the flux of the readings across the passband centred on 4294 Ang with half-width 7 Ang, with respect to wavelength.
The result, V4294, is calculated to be 327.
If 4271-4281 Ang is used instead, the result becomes 272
